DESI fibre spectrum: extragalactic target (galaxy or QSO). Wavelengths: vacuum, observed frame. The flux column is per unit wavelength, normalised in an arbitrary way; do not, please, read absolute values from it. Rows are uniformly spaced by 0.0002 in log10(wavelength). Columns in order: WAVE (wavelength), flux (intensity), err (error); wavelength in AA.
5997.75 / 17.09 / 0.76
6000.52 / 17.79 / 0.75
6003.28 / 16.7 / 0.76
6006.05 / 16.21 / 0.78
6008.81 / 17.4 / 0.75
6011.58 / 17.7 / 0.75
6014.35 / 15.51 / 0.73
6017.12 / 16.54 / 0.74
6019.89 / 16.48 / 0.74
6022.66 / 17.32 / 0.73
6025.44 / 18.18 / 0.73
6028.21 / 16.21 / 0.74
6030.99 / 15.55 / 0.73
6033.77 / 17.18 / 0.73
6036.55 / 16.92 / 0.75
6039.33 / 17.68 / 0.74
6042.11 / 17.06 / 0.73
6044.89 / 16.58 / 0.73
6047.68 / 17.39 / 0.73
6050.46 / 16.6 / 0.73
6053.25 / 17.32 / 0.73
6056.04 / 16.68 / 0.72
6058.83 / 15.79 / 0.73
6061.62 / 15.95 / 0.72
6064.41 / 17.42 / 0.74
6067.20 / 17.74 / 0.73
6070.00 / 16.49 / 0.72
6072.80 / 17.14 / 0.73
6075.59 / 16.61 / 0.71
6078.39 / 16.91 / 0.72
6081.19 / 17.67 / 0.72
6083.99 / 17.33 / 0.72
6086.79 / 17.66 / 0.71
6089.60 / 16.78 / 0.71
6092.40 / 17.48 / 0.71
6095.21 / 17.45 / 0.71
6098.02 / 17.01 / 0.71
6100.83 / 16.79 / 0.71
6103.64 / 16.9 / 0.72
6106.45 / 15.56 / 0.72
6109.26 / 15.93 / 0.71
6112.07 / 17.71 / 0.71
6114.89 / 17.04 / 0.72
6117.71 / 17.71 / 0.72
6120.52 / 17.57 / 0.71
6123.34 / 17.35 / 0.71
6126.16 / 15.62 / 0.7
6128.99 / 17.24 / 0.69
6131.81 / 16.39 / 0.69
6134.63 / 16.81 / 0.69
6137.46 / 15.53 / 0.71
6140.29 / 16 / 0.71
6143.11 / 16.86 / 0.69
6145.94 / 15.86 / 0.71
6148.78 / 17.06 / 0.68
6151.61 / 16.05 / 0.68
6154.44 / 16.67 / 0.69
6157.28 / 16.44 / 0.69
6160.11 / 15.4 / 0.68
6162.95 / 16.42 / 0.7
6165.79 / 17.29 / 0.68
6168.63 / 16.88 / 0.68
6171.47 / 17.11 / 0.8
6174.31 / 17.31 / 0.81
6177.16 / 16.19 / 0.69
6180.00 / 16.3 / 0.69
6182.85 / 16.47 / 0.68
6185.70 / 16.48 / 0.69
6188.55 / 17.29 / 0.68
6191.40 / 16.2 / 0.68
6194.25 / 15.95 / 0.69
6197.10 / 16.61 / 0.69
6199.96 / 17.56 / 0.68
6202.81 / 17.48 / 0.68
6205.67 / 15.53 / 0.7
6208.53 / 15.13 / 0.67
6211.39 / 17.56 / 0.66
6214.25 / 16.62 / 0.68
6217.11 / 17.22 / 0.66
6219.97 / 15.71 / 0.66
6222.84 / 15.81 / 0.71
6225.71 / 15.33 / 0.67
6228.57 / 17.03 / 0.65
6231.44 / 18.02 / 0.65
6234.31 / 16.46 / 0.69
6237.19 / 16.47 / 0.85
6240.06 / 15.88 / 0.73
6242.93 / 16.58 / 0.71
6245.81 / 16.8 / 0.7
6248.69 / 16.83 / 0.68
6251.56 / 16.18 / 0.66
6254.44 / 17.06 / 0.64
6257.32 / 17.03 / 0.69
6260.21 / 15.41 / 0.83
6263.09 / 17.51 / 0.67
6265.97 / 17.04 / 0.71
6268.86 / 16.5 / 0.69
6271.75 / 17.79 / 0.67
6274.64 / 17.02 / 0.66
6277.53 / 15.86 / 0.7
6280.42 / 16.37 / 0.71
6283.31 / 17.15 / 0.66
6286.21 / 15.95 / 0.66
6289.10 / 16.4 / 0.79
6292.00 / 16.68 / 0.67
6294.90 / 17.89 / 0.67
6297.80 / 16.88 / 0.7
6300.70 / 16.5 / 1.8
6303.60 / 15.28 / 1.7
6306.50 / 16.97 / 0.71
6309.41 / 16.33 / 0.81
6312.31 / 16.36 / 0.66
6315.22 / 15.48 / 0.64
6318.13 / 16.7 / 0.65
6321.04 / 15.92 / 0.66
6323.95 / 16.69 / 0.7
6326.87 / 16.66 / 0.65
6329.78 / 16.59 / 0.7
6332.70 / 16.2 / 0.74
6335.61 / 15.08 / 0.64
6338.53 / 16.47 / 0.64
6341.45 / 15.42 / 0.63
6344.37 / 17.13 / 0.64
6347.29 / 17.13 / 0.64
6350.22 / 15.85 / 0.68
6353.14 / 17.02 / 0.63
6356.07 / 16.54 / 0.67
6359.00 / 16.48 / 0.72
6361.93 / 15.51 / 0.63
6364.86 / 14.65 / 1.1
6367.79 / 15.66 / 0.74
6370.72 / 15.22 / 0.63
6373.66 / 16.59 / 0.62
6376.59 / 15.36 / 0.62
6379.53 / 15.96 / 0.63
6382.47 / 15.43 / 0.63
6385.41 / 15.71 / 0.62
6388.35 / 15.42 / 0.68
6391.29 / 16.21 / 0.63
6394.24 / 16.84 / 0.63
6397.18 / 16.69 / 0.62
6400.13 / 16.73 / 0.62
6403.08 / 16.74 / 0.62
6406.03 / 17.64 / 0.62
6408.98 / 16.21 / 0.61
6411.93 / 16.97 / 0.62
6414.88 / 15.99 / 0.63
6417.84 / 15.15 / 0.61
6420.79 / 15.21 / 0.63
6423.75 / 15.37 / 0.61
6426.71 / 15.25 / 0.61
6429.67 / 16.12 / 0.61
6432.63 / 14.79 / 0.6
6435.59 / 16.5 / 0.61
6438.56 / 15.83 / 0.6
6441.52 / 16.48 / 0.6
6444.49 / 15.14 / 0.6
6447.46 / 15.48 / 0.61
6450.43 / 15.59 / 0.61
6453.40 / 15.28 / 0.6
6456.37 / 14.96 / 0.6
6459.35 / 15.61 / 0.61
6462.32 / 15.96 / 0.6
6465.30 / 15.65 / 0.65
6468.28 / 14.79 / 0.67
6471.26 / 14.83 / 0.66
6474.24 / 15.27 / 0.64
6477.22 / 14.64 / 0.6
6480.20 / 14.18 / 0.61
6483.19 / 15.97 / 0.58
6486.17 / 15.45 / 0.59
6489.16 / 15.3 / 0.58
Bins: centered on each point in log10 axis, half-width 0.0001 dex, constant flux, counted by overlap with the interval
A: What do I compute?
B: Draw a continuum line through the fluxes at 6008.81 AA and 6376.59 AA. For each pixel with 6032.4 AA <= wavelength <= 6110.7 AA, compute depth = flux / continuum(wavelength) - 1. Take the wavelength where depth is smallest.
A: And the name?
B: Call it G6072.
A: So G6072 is 6058.83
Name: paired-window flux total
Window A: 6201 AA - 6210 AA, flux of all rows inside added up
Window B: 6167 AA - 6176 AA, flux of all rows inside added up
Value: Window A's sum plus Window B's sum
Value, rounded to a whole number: 99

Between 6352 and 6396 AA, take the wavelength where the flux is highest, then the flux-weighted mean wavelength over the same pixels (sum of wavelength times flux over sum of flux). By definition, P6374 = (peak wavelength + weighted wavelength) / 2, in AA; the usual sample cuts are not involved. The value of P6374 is 6363.4 AA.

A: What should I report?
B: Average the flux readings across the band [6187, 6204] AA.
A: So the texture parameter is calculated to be 16.8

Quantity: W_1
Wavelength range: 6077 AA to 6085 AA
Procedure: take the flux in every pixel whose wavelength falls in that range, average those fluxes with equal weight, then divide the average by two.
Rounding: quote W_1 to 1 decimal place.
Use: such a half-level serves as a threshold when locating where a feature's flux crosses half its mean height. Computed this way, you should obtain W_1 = 8.7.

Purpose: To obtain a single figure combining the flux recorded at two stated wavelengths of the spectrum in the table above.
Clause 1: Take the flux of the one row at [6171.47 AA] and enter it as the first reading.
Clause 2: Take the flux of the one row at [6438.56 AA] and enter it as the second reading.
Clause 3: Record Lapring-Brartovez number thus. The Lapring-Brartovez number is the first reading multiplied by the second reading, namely 271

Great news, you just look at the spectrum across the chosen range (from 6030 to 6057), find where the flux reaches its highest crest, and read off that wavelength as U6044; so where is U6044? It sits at 6039.33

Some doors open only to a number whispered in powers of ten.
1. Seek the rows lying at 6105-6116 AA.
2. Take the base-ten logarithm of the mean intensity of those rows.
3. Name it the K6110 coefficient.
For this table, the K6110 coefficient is 1.22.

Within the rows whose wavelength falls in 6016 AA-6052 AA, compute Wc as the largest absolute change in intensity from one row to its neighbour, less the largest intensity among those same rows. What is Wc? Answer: -16.2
